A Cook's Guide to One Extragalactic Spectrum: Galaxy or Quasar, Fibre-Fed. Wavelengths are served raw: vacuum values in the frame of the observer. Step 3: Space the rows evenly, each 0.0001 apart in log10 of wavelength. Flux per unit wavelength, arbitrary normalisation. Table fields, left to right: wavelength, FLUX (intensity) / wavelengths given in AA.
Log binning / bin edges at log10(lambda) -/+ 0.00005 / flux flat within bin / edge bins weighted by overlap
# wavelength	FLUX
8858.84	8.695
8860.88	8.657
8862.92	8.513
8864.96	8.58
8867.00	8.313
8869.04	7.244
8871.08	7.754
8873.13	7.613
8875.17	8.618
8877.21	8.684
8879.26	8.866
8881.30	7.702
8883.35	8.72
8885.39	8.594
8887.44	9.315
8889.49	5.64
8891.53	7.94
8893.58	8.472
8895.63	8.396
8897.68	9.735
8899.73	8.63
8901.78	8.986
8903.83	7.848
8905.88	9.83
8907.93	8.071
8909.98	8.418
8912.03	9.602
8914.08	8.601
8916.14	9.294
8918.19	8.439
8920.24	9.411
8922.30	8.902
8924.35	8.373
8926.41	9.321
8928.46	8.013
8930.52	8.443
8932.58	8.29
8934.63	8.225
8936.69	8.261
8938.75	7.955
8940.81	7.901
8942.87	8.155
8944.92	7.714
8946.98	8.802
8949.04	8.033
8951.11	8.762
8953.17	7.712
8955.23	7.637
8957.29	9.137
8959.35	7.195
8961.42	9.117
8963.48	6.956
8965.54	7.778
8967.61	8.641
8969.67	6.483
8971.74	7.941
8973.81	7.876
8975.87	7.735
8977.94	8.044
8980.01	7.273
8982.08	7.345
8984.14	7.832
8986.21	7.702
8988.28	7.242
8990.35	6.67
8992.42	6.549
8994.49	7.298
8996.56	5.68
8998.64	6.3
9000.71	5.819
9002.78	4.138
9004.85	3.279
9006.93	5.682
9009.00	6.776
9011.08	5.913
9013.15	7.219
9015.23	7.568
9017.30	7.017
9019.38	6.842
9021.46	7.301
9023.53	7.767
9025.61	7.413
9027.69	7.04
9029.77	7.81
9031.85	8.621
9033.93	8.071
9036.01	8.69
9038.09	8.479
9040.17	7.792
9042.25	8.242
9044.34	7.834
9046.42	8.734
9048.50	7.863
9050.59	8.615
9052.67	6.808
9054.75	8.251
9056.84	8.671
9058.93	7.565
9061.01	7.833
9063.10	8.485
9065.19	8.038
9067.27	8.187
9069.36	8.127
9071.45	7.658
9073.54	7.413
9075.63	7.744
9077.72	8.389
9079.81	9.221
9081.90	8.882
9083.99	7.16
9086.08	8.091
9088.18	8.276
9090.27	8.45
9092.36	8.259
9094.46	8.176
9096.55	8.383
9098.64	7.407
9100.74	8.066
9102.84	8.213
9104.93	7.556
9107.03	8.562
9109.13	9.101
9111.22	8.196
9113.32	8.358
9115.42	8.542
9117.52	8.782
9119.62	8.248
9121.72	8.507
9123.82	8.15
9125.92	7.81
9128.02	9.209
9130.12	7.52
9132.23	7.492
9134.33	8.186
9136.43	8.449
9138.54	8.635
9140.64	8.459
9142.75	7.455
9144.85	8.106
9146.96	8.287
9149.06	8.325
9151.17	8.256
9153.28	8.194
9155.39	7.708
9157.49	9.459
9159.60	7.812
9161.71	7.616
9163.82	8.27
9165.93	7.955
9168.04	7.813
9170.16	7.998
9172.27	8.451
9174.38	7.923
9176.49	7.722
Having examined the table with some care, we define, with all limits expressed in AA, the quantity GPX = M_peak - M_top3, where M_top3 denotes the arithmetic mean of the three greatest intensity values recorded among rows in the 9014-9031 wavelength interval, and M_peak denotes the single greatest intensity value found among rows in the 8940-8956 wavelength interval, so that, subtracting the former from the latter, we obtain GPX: 1.1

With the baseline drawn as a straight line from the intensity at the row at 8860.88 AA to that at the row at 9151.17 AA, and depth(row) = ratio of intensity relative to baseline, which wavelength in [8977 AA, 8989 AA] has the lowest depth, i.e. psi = 8988.28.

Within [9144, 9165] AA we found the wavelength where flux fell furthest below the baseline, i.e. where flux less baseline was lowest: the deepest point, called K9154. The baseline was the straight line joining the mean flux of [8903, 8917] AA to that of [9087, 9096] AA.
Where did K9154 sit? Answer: 9161.71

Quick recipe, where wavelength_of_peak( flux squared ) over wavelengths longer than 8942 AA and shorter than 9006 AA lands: 8957.29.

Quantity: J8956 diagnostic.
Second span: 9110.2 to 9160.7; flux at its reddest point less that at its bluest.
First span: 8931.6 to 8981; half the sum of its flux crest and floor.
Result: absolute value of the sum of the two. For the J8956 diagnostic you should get 7.43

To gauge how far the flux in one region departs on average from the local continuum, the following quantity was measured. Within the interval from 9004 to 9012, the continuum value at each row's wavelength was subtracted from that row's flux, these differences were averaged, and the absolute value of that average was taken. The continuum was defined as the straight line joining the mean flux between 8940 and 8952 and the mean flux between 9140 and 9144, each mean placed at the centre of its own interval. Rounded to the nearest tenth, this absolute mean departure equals 2.7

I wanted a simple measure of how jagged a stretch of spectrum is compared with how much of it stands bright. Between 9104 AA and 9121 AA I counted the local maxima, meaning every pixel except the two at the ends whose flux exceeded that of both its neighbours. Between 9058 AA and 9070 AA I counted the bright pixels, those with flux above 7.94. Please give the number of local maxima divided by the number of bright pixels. 0.50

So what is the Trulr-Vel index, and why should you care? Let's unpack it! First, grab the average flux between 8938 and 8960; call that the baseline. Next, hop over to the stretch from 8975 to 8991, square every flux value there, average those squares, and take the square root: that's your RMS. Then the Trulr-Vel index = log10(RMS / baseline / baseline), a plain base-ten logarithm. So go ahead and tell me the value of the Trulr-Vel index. -0.94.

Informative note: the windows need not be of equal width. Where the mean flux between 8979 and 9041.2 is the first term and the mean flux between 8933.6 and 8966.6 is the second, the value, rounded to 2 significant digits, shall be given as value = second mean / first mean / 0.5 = 2.3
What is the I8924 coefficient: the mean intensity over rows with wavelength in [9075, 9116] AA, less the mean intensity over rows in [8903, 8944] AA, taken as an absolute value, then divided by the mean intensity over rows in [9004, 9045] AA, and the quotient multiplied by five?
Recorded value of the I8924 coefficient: 0.217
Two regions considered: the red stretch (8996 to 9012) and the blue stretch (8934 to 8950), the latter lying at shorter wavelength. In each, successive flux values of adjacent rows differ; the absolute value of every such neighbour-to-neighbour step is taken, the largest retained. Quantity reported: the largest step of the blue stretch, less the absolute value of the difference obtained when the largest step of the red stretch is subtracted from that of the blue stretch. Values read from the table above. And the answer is -0.2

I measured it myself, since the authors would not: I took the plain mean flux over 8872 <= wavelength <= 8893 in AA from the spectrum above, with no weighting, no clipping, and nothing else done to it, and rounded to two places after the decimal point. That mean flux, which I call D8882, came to 8.17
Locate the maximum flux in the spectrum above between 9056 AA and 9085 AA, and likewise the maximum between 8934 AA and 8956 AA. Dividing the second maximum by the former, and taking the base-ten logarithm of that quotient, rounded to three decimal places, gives -0.020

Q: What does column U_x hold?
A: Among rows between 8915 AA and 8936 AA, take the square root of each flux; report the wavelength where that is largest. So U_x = 8920.24 AA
